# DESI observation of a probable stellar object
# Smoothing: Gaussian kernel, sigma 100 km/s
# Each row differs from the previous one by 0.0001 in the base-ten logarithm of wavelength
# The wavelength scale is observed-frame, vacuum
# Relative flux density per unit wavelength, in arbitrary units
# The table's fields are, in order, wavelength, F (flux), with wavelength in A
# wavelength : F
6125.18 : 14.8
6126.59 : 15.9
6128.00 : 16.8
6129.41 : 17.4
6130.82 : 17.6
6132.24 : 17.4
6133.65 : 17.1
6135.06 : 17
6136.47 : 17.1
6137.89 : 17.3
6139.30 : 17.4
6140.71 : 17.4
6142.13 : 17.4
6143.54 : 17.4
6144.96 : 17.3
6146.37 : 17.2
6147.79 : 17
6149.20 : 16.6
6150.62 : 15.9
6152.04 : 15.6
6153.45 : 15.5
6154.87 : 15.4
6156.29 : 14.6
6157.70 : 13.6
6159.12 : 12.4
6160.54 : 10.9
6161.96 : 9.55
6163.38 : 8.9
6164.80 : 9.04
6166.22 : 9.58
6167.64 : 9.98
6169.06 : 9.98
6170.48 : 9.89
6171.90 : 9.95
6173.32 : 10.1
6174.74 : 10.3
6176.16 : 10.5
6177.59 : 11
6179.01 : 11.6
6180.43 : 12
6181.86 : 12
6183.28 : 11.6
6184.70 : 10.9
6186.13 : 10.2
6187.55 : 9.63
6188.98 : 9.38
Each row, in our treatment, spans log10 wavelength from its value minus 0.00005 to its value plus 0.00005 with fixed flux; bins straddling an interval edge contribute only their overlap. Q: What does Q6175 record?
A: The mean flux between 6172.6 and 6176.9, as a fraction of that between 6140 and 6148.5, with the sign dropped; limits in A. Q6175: 0.60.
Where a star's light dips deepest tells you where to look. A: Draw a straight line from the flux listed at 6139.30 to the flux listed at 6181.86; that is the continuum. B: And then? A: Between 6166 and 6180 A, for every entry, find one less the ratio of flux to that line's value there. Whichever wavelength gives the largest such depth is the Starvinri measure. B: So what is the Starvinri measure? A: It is 6166.22 A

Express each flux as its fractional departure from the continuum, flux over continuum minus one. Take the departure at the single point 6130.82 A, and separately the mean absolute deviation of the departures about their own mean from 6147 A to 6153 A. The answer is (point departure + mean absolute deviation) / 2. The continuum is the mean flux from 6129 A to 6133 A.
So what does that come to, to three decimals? 0.019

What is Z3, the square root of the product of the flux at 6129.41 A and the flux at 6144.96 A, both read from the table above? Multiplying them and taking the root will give 17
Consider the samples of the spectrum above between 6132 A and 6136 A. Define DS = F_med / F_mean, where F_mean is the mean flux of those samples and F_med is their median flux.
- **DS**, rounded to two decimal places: 1.00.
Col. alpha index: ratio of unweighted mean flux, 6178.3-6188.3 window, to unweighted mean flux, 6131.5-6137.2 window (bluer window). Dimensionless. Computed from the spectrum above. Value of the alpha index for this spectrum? 0.65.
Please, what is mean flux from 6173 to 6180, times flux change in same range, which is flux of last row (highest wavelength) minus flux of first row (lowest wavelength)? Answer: 16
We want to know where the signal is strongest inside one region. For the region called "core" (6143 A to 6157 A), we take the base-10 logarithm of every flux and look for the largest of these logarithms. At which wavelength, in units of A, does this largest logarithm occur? 6143.54 A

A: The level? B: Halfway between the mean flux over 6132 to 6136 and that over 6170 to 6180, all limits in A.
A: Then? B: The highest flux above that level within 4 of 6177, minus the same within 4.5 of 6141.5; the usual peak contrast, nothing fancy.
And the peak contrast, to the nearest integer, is -5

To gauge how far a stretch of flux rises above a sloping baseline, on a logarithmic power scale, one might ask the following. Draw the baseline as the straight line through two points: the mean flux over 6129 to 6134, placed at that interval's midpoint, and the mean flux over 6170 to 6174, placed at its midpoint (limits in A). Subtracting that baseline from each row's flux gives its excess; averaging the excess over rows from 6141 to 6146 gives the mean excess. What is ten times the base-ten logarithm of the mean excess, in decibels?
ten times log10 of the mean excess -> 3.4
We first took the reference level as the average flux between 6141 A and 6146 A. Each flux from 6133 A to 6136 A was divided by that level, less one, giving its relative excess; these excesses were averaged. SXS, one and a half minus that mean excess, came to 1.52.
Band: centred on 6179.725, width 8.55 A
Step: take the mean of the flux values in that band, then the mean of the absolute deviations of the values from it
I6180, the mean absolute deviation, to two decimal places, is 0.47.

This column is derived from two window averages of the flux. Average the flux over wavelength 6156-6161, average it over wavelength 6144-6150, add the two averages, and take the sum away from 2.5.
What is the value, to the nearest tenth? -27.4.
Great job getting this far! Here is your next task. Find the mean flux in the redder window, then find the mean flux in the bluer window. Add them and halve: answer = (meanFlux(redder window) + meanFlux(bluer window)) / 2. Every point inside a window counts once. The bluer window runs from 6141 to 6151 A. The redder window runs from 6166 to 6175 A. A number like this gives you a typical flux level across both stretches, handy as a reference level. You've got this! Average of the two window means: 13.5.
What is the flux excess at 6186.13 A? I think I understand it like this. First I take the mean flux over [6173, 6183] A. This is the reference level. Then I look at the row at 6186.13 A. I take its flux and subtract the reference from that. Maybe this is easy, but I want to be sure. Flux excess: -0.9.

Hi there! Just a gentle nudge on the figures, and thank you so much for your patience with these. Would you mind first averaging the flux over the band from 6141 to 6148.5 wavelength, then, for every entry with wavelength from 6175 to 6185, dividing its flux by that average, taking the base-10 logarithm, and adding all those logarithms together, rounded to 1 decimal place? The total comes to -1.3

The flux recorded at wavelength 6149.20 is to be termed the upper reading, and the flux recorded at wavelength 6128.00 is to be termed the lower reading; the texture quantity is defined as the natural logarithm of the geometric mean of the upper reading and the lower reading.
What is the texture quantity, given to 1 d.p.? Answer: 2.8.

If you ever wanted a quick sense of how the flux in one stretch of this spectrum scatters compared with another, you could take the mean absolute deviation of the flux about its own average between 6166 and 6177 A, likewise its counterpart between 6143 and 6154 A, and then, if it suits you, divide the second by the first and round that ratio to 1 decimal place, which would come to 3.4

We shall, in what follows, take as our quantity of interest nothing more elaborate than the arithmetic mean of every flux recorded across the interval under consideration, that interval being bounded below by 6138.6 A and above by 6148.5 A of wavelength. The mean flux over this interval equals 17.3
